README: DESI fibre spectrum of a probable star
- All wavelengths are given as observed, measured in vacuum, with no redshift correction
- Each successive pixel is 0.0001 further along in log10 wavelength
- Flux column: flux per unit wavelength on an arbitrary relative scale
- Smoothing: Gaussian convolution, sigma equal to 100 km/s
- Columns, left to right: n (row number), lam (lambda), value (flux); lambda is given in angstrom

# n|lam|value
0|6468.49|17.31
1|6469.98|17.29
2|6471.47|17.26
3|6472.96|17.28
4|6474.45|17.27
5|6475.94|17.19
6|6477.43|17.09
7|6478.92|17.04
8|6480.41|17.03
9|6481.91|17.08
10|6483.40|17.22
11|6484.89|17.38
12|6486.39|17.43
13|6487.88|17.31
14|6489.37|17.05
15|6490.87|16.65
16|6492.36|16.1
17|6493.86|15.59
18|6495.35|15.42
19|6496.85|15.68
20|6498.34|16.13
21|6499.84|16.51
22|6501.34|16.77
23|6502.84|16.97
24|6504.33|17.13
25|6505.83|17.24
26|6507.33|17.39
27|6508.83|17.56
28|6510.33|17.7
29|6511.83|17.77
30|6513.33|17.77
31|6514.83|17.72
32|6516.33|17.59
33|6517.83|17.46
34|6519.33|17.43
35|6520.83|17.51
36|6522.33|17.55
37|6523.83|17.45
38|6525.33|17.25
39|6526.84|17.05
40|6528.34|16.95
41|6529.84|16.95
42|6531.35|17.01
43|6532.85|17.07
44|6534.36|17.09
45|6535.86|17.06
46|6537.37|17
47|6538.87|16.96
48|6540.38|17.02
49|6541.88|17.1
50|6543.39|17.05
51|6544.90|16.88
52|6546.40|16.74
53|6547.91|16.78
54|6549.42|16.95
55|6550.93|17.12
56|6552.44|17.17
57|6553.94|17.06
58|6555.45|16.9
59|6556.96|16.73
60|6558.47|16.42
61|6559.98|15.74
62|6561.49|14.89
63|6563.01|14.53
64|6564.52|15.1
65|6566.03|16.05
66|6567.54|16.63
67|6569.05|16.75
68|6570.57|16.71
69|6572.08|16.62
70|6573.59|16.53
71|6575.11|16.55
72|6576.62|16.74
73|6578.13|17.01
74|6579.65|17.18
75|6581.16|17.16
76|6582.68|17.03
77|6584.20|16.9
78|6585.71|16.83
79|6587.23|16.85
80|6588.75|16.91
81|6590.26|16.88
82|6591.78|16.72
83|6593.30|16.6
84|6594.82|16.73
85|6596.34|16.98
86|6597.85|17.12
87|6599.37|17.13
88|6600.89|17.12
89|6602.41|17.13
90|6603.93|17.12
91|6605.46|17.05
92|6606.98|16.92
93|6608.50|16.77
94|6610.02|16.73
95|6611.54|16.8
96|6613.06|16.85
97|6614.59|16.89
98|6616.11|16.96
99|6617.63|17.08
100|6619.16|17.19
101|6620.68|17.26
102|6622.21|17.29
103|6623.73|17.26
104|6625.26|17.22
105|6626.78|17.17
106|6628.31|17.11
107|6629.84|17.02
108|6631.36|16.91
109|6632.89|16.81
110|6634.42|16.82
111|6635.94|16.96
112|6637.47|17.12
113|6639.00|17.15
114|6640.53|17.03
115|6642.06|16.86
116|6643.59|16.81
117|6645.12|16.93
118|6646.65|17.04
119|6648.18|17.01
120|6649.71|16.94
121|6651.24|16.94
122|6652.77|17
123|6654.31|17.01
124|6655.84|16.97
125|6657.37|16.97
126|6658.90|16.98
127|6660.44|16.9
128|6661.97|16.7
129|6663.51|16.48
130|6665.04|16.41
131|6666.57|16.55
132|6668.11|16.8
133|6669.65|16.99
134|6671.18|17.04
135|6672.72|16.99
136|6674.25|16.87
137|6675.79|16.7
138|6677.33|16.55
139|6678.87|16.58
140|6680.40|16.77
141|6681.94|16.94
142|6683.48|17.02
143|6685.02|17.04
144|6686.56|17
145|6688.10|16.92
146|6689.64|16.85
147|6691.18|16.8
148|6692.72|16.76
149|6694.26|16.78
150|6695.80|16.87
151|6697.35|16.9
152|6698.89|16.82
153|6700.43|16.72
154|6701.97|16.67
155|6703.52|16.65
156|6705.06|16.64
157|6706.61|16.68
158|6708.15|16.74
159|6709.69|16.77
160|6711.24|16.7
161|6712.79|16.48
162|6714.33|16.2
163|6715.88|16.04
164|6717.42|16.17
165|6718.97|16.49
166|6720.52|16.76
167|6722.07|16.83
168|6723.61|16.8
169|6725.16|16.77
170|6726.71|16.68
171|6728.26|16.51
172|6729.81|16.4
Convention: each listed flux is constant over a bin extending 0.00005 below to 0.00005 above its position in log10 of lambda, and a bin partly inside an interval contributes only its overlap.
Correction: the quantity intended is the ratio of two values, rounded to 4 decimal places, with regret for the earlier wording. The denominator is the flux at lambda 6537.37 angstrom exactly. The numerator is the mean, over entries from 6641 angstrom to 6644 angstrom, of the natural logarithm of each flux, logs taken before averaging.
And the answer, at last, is 0.1661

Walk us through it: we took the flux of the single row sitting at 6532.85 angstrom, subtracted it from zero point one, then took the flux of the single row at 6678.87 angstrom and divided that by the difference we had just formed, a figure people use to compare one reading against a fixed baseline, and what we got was -0.98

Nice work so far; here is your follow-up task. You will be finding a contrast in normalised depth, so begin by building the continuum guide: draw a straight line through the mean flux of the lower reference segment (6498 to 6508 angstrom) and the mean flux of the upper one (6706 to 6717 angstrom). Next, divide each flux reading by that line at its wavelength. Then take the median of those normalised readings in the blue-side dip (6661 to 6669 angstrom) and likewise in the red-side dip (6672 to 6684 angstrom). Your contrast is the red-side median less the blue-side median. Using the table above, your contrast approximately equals 0.017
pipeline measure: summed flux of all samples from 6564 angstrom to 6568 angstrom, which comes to 47.8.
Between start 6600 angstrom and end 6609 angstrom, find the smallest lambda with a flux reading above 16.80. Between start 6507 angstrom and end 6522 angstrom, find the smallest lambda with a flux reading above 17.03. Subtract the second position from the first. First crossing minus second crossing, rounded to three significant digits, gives 93.6 angstrom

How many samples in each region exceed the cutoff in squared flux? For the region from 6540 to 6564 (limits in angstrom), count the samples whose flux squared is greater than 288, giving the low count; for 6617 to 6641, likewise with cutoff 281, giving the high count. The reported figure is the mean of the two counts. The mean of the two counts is 11.0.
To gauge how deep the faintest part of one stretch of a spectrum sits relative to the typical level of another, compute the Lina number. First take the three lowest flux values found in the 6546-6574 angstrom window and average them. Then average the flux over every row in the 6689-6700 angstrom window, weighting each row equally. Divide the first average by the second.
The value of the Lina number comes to 0.88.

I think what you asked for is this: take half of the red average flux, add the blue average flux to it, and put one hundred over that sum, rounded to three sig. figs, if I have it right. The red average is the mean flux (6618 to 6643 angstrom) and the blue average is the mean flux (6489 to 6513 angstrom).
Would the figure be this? 3.96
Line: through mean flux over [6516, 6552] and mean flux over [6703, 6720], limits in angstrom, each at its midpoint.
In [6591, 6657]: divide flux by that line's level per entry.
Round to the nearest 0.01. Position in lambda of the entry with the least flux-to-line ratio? 6593.30 angstrom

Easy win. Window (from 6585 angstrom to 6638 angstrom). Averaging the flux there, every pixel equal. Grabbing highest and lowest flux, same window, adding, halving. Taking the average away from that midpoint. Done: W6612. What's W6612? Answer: -0.035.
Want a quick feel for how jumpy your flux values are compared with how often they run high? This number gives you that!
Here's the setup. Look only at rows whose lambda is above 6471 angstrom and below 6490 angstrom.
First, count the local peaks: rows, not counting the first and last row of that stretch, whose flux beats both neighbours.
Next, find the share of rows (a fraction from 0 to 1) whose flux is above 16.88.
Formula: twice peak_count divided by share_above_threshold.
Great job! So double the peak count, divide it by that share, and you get 4.0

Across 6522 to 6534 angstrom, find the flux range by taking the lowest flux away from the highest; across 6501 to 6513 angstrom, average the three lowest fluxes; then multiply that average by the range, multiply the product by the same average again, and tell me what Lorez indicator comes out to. 173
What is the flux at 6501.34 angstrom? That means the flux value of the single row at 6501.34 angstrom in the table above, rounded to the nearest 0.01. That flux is 16.77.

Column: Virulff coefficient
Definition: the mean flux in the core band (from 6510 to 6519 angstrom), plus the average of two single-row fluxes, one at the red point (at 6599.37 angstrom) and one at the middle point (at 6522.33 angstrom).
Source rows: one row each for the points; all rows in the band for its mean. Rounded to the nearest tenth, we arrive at 35.0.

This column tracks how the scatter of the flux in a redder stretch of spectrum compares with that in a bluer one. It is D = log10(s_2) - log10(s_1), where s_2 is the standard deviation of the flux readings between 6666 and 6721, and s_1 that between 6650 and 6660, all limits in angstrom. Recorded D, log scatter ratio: 1.0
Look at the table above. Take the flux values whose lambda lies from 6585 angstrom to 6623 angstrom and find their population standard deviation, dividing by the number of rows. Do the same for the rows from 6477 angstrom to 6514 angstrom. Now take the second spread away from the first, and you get -0.47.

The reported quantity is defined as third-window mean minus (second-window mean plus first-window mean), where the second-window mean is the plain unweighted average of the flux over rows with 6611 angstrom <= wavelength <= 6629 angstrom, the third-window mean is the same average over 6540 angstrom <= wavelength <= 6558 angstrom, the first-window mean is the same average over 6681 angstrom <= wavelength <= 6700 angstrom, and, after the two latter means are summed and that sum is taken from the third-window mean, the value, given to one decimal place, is -17.0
